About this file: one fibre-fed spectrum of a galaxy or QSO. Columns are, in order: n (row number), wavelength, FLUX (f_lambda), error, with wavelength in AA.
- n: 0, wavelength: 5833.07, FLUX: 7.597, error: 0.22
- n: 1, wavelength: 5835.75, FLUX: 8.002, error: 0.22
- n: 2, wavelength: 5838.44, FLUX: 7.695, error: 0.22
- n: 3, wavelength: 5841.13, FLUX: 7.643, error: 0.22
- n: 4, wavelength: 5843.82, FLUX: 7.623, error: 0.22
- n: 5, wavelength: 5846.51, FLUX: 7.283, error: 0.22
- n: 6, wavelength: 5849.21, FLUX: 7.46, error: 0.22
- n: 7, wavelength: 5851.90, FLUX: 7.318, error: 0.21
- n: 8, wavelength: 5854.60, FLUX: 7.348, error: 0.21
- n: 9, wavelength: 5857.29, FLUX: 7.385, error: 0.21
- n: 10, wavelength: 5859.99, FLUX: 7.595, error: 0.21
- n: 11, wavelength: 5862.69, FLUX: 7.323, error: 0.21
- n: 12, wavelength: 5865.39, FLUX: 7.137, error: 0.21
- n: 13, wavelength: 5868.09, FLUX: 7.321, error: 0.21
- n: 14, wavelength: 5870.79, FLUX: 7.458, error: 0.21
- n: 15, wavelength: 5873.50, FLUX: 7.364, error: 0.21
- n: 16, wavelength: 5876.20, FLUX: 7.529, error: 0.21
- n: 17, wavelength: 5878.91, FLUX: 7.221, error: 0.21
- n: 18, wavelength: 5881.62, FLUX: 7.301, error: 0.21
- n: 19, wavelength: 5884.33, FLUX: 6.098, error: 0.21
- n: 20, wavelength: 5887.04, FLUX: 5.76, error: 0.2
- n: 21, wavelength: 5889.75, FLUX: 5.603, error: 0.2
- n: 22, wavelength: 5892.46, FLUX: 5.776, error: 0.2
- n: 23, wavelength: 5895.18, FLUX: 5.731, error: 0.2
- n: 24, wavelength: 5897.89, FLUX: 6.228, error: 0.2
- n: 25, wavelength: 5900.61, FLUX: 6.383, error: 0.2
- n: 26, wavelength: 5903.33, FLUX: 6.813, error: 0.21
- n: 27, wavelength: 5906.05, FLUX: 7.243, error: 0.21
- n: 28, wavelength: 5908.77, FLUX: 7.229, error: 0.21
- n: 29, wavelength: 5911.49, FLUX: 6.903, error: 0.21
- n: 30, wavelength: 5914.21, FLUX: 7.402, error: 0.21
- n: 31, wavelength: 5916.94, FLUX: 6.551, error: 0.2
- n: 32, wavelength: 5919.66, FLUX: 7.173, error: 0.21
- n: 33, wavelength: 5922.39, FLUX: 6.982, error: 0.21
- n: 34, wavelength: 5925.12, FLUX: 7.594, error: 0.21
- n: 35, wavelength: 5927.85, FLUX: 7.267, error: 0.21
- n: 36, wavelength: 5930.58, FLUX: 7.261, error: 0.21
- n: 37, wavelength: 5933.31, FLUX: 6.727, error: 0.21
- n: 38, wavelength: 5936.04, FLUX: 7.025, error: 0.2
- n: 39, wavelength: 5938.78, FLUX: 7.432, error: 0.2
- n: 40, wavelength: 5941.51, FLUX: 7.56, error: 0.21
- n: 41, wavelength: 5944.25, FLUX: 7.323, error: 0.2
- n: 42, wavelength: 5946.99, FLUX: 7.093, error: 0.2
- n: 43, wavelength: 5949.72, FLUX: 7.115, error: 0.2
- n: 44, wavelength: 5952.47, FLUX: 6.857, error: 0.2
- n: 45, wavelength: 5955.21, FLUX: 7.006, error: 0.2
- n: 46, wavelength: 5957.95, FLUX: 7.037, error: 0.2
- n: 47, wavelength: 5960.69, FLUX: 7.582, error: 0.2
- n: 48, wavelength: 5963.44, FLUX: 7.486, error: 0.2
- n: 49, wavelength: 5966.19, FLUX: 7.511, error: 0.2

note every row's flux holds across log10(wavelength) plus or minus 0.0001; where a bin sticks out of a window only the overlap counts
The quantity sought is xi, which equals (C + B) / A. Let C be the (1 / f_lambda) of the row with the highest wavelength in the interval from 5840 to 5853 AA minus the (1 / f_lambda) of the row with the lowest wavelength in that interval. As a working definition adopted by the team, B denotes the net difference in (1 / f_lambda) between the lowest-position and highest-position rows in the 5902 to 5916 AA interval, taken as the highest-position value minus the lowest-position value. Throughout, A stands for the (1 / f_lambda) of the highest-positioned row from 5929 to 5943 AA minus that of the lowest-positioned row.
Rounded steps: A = -0.005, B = -0.012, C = 0.0058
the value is 1.1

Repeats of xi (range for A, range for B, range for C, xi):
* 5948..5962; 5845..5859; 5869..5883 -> -0.1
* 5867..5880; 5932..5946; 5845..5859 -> -7.4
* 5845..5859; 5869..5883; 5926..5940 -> 0.1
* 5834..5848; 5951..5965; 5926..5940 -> -1.2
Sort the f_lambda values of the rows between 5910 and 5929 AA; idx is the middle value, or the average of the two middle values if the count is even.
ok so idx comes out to 7.2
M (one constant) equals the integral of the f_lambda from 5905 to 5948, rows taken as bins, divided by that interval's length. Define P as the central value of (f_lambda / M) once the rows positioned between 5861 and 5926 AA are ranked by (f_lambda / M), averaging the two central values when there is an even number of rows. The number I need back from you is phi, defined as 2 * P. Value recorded 1.995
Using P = 1.00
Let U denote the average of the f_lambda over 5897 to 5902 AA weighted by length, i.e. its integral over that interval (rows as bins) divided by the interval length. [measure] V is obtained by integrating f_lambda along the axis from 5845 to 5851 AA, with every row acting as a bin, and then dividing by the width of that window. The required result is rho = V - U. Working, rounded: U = 6.31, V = 7.373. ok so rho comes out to 1.1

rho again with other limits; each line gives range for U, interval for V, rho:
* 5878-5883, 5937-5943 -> 0.2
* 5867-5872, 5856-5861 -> 0.1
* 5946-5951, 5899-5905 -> -0.5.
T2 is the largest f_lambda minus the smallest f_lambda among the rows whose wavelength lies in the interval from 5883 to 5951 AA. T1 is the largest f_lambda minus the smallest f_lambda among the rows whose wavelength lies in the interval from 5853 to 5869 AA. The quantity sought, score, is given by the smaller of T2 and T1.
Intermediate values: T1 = 0.46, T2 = 2.0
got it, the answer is 0.46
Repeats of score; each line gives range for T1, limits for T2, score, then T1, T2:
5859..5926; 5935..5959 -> 0.70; 1.99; 0.7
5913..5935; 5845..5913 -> 1.04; 1.04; 2.0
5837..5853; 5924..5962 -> 0.41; 0.41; 0.9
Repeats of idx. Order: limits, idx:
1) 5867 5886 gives 7.3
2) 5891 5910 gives 6.4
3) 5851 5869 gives 7.3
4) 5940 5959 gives 7.1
